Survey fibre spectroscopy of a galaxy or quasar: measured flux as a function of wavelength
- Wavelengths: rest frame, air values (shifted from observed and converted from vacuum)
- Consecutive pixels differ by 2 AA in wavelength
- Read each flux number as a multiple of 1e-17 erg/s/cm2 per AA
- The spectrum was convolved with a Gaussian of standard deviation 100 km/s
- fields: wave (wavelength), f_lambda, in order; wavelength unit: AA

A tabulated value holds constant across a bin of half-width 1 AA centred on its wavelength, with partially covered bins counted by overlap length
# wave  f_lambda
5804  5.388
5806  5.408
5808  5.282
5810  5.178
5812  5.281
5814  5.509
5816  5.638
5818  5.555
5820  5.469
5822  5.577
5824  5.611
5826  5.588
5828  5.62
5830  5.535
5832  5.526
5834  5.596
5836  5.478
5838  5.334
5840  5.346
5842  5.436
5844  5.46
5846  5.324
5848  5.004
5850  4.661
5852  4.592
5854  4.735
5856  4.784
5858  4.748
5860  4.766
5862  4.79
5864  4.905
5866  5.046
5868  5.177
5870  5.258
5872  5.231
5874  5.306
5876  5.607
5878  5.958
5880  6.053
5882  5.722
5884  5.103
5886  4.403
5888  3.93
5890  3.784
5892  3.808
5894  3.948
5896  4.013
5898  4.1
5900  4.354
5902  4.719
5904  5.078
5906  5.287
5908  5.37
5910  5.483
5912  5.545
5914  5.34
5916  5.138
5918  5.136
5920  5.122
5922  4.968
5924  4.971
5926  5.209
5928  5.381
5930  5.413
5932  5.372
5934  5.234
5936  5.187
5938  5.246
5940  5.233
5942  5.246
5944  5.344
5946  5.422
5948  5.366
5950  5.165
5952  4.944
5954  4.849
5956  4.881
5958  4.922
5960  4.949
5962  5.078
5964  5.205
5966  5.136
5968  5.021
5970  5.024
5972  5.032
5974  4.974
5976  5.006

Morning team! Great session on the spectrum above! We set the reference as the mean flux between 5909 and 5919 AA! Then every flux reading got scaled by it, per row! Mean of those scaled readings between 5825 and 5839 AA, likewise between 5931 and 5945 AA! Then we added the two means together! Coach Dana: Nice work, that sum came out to 2.03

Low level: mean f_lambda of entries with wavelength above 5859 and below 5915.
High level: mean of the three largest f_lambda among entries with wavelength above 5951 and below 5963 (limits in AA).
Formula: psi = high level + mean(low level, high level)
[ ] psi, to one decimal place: 10.0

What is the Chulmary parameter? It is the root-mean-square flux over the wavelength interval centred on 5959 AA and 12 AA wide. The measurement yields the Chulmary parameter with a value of 4.98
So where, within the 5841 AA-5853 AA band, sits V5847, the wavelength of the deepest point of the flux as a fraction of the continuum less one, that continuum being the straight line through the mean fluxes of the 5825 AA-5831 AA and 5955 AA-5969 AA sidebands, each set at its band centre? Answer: 5852 AA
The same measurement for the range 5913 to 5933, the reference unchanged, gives 5922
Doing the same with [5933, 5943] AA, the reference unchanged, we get 5936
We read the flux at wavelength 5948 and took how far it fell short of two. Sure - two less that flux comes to -3.37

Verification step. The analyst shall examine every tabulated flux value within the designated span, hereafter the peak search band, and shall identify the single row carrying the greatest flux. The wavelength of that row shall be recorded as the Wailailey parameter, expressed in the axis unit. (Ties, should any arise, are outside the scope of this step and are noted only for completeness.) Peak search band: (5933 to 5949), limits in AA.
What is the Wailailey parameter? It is 5946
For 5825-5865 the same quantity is 5828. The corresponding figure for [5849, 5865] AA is 5864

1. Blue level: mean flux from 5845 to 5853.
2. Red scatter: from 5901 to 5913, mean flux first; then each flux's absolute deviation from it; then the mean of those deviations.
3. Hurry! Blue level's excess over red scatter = 4.66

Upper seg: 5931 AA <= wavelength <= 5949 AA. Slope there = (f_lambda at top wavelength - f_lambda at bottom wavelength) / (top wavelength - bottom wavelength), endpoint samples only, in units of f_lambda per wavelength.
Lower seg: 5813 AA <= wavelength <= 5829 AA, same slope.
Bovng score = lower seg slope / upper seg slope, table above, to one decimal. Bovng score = -21.1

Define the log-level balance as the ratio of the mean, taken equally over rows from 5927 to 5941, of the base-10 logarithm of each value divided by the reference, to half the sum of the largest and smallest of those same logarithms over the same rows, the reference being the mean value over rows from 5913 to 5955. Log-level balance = 1.0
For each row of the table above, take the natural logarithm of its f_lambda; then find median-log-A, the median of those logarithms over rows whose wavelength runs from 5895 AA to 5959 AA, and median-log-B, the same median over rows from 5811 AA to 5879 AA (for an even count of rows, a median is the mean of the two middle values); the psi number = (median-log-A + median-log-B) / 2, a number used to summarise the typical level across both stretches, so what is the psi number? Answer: 1.662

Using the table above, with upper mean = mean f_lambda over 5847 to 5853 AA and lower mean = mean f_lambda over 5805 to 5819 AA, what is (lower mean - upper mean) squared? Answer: 0.4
